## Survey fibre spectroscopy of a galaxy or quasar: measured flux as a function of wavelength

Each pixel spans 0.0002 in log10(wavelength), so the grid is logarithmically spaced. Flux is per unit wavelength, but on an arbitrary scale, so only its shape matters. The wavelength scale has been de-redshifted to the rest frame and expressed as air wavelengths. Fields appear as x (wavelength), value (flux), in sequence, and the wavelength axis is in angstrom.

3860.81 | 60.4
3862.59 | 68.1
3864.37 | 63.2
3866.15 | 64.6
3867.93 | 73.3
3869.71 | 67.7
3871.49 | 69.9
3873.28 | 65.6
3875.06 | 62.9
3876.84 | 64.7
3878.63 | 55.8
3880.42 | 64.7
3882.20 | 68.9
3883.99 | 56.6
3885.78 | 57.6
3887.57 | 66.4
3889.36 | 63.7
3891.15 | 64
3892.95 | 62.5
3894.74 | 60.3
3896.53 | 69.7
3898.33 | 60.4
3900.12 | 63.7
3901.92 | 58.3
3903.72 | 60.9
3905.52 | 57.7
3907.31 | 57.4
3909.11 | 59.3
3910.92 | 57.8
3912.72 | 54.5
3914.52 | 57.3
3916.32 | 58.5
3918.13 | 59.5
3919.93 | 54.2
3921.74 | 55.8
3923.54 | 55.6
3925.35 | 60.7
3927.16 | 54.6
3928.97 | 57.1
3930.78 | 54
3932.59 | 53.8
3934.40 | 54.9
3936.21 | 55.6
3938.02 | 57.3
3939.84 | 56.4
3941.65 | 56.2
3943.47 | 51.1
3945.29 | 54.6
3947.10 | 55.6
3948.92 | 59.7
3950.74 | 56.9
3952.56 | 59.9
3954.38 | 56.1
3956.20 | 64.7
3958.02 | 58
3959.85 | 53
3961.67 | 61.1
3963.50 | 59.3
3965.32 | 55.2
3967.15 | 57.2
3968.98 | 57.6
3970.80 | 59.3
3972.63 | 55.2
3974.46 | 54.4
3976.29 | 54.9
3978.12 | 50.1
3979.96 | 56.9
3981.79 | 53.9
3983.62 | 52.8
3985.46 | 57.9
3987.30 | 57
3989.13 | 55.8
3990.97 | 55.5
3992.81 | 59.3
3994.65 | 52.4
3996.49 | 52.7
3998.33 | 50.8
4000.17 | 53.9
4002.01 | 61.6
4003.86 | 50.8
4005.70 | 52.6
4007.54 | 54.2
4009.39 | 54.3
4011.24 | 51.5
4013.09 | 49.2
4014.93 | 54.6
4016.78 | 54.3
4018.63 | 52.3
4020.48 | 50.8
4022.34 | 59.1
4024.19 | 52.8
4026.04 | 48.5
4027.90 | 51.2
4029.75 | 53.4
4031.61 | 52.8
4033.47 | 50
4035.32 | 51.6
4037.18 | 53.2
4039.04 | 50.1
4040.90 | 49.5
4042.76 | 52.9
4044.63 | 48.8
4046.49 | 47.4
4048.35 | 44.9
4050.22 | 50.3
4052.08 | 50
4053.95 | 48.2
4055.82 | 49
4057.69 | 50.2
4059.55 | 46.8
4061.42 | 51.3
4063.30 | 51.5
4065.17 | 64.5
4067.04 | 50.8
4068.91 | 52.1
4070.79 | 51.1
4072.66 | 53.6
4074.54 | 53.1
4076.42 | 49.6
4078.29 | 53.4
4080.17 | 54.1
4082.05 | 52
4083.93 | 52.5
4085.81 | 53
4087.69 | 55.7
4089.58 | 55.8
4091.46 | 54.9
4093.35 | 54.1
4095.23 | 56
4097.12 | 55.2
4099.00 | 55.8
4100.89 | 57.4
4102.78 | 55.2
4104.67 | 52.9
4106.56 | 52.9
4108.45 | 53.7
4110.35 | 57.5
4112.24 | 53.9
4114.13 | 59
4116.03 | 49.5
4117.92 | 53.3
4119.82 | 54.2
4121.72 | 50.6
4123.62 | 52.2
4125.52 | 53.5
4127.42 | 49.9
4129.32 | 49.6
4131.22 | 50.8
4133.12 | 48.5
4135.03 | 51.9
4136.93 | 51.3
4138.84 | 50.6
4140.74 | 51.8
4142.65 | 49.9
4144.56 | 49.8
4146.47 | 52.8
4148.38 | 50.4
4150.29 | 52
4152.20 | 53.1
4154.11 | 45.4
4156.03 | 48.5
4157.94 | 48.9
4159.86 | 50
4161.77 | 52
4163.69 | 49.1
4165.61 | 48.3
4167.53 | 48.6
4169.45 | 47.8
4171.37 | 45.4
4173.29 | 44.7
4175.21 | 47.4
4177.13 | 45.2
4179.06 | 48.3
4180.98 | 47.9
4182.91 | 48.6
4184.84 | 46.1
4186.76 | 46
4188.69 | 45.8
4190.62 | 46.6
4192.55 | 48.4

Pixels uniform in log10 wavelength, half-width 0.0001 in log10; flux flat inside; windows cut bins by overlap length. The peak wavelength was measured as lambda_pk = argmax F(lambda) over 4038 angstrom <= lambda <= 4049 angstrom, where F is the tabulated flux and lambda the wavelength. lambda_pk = 4042.76 angstrom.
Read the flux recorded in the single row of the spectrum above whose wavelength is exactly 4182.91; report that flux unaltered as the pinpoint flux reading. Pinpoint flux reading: 48.6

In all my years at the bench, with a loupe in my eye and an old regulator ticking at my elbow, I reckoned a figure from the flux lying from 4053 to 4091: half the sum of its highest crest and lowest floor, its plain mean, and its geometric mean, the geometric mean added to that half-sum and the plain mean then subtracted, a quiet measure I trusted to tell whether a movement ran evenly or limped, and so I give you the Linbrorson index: 55.5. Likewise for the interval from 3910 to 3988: 57.3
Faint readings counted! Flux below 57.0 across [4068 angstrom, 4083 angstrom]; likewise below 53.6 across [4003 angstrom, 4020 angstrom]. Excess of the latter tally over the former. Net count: -3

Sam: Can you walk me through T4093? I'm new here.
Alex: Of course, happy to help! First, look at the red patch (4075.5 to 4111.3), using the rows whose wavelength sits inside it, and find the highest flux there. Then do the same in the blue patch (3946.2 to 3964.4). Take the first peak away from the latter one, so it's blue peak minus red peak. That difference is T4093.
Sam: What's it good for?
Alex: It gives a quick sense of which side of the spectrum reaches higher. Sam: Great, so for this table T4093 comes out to 7.2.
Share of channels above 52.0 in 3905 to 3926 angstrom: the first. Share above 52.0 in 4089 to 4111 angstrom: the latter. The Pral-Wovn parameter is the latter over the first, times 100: 100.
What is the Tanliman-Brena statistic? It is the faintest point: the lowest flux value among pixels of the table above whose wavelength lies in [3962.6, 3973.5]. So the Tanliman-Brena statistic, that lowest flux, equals 55.2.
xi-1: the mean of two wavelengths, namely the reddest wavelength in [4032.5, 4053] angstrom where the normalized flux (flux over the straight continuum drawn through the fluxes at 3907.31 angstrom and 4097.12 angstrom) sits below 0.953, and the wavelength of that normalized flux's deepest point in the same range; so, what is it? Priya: 4050.2 angstrom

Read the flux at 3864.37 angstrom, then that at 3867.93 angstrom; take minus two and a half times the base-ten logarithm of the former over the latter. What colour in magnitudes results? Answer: 0.16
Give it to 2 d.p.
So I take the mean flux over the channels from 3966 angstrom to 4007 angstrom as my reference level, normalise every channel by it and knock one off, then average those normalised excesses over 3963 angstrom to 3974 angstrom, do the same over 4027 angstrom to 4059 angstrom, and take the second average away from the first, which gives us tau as 0.13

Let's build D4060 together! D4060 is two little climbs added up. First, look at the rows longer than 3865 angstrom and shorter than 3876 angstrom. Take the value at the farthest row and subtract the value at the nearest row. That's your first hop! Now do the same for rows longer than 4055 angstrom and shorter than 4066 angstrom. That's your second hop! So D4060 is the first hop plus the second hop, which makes 14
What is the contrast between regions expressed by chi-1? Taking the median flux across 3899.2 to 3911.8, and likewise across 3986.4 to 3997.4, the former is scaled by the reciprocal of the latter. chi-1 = 1.05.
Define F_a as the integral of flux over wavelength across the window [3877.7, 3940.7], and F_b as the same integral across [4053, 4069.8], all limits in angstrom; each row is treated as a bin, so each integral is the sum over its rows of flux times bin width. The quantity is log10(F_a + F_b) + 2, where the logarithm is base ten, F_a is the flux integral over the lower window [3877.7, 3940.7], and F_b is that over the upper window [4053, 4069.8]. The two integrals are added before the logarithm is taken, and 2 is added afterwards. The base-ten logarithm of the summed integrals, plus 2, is 5.66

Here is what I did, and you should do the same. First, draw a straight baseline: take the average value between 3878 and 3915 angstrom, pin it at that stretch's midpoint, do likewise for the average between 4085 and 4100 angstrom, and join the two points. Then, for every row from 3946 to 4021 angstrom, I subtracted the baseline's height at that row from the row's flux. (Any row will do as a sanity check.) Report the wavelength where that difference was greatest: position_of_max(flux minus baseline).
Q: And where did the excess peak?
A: 3956.20 angstrom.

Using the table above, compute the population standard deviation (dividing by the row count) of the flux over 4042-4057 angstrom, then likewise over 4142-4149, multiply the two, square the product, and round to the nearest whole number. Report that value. 7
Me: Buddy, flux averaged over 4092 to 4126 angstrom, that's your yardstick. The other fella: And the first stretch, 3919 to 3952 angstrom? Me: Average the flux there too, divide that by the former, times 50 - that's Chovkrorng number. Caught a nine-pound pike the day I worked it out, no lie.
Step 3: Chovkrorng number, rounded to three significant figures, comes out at 51.4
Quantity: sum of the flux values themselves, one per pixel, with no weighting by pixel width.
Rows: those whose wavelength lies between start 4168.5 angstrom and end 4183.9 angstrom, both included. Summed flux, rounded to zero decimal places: 375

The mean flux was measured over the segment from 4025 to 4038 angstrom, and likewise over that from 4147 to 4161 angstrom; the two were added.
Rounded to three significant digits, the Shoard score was 101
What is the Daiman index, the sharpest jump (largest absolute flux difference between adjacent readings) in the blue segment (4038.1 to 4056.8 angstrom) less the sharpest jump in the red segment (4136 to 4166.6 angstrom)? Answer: -2.3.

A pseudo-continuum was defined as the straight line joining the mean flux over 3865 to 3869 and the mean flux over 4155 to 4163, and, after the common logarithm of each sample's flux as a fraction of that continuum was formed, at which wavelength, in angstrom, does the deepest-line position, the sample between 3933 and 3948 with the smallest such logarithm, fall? 3943.47 angstrom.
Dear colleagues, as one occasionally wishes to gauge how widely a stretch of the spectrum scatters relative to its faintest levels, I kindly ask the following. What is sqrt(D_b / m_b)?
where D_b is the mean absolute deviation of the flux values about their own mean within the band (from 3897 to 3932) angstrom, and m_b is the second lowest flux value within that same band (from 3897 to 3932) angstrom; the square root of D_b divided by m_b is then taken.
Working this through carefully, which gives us 0.194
